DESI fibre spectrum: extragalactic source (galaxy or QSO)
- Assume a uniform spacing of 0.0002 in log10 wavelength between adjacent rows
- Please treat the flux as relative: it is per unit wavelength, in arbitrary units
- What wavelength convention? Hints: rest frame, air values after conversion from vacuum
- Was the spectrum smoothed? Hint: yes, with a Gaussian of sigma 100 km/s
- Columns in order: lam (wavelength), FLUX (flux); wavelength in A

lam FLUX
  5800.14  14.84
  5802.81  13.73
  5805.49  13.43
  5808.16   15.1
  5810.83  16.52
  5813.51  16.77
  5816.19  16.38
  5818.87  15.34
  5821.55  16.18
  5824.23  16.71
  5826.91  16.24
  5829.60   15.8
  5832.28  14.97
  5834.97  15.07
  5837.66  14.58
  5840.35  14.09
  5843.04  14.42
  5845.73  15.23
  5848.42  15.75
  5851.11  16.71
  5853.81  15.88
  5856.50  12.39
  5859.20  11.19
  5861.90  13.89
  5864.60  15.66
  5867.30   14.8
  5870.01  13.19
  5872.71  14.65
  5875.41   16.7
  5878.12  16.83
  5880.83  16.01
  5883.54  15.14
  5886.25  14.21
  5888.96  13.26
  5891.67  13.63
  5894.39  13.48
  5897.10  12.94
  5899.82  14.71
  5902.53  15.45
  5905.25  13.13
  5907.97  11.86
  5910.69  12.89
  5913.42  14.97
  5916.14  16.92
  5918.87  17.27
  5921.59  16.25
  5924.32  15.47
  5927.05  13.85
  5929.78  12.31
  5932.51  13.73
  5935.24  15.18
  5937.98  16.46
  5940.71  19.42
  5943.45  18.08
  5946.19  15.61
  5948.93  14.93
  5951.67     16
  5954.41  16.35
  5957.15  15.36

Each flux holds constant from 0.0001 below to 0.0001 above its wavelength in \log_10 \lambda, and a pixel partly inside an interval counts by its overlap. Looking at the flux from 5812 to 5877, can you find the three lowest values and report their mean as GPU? 12.26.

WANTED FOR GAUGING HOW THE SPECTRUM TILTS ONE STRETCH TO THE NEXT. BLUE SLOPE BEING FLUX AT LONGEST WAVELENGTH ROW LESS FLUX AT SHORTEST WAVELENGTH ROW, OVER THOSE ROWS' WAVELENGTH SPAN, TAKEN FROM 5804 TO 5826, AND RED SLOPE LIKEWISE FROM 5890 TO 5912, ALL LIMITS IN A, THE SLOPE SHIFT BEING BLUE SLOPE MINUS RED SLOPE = 0.21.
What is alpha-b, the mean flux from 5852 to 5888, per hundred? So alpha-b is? 0.147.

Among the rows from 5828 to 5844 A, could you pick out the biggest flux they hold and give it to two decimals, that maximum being 15.80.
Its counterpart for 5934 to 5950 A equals 19.42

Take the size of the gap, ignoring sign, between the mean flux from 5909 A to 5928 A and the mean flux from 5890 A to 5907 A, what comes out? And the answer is 1.5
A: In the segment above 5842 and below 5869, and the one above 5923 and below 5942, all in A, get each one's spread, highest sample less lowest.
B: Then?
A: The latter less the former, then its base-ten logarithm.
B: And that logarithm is 0.20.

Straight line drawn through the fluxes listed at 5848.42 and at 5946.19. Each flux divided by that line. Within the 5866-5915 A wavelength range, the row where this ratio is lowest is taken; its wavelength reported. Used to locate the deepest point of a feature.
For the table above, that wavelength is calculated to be 5907.97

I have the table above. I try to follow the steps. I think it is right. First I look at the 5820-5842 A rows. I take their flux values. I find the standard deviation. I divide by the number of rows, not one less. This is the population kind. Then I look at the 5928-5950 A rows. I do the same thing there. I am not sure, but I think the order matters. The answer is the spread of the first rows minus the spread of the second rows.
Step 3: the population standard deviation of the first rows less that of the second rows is -1.3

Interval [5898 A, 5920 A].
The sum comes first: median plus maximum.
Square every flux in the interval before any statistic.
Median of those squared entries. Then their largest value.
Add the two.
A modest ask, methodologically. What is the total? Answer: 518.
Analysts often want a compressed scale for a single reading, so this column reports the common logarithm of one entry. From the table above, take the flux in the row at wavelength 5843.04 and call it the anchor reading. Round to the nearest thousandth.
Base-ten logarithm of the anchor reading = 1.159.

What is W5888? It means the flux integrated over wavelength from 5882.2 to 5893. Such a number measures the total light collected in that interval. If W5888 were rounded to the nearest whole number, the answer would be 152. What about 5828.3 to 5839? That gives 162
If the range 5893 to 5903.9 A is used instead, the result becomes 154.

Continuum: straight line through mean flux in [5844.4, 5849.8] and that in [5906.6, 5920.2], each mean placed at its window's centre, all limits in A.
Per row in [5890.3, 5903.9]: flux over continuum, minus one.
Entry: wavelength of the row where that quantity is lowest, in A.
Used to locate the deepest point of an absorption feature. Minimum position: 5897.10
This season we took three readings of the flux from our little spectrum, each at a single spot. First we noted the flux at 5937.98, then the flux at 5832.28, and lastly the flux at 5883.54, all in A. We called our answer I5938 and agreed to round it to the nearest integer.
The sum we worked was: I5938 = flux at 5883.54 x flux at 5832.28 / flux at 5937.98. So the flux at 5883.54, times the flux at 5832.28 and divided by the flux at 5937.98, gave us 14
